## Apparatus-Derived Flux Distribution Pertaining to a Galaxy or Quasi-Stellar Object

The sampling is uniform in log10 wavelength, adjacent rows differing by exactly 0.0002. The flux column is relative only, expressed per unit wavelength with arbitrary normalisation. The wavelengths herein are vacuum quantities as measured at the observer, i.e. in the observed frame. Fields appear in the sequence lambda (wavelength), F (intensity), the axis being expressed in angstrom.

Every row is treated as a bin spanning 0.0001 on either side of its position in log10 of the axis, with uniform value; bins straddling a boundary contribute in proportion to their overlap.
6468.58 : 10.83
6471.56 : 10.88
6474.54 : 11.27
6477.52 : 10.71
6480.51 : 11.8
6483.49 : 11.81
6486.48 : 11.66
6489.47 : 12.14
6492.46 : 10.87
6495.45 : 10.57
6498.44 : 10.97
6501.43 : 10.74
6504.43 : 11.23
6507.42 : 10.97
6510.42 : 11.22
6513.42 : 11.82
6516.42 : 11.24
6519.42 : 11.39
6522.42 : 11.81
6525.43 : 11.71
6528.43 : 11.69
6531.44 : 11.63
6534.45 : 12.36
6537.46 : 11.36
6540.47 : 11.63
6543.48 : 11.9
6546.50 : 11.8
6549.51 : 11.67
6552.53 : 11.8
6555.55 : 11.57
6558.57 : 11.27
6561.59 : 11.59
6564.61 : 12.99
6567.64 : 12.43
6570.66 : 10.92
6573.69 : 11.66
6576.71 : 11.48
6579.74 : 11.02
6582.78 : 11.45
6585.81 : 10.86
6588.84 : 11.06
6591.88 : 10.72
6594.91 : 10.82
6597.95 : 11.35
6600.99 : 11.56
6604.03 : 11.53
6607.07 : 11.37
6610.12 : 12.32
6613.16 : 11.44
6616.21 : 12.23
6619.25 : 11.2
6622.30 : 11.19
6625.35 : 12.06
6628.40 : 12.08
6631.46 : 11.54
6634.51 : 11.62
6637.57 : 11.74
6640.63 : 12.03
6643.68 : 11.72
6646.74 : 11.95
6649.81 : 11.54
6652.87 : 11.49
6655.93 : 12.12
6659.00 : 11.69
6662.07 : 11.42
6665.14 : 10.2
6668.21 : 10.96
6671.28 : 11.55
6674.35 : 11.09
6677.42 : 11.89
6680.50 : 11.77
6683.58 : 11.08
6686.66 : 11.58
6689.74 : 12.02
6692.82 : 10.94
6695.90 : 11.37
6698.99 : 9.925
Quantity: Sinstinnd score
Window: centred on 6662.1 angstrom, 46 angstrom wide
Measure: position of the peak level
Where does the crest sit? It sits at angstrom 6655.93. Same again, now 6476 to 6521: 6489.47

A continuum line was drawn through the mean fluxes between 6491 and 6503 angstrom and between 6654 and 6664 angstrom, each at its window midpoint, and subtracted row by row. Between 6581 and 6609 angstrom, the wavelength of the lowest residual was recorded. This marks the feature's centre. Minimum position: 6591.88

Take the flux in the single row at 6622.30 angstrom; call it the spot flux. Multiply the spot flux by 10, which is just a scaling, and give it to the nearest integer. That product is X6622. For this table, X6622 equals 112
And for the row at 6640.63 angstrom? 120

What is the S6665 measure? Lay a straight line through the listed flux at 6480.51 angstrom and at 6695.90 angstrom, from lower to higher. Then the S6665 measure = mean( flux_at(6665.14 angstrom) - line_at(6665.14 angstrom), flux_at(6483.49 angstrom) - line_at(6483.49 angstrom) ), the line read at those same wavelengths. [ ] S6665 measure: -0.61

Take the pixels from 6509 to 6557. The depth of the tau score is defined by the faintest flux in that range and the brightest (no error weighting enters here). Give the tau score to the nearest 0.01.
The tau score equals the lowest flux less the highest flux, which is -1.14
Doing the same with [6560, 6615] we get -2.27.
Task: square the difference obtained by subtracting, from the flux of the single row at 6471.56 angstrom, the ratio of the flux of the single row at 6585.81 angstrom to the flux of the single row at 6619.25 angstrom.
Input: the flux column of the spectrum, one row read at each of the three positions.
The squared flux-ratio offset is 98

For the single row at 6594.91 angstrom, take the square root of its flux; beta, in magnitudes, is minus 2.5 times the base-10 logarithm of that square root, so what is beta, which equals -1.29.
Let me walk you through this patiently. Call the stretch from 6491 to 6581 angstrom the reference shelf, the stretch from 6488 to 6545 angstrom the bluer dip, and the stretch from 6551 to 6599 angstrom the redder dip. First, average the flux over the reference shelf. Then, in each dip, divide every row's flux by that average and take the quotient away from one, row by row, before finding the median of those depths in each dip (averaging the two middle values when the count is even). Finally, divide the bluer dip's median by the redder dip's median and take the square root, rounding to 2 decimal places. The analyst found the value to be 1.04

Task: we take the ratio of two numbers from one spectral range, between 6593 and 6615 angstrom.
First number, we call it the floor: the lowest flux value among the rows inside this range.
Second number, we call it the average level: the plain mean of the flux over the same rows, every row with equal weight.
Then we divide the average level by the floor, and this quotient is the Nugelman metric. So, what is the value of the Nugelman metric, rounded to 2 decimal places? 1.06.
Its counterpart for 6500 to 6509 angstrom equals 1.02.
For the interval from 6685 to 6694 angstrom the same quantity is 1.05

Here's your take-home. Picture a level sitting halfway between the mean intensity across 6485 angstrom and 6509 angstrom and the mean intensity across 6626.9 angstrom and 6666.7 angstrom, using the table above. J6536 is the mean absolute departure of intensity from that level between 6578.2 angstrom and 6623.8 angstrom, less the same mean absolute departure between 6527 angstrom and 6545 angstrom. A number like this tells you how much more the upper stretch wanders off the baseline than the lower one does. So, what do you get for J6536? -0.05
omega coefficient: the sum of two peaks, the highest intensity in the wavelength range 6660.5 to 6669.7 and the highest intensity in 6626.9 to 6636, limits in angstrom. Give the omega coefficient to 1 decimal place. 23.5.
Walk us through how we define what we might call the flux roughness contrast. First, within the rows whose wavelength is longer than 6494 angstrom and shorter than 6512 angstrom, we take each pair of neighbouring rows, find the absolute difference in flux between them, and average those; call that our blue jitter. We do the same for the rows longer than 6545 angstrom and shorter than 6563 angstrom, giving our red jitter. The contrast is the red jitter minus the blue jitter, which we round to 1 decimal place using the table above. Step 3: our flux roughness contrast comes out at -0.1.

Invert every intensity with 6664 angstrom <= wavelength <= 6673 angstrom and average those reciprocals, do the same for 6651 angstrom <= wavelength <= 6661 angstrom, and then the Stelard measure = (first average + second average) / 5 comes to 0.0354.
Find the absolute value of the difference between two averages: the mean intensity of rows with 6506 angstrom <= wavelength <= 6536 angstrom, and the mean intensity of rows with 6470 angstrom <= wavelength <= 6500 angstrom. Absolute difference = 0.32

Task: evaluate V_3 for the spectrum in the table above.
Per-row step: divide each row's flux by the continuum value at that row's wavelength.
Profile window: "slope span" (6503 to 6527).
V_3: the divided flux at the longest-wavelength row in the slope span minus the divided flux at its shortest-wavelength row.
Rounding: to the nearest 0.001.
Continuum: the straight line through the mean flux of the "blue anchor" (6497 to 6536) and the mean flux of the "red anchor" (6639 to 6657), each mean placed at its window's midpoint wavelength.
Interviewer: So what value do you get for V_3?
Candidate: 0.037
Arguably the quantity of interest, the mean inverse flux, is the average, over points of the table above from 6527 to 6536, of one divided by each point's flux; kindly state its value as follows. 0.0841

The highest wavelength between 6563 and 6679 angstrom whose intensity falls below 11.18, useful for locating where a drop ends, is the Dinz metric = 6674.35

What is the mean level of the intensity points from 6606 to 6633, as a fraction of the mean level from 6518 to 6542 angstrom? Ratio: 1.00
